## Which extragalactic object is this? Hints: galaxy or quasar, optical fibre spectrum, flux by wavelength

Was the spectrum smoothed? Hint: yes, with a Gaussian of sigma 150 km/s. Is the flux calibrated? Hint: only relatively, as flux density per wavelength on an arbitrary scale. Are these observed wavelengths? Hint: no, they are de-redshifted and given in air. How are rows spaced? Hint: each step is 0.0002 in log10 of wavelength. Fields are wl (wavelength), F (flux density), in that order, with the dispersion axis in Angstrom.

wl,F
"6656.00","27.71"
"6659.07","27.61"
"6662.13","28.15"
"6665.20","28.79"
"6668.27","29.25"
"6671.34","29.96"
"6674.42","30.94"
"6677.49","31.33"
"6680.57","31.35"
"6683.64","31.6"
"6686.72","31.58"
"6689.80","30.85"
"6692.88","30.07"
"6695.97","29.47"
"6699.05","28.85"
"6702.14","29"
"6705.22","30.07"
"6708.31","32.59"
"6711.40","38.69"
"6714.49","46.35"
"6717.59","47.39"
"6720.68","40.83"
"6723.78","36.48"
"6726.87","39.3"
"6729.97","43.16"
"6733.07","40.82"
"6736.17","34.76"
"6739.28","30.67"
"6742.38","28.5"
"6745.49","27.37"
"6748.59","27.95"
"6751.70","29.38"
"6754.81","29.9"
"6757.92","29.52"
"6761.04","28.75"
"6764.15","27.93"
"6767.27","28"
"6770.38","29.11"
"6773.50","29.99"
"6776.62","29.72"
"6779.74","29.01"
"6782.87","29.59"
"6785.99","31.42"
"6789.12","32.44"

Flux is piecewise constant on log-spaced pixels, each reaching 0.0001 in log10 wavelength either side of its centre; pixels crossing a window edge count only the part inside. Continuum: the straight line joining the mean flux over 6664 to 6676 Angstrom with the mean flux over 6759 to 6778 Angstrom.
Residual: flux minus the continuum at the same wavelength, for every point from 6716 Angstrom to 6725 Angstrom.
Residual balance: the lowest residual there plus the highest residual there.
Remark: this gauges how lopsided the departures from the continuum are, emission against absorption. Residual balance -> 25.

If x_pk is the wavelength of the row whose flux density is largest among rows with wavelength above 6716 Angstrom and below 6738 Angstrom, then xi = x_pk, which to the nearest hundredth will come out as 6717.59 Angstrom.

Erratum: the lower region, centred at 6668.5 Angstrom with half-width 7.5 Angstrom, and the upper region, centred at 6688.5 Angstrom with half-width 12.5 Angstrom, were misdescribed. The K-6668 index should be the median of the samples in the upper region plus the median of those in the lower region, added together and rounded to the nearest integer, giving 60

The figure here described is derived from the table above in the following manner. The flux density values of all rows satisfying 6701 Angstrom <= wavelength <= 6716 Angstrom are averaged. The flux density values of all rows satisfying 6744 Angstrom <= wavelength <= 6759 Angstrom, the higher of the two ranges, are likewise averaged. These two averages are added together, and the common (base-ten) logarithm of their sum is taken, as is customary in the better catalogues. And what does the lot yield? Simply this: 1.81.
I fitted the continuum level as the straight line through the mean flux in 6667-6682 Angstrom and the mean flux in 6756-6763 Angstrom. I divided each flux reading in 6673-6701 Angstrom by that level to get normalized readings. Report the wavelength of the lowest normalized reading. 6699.05 Angstrom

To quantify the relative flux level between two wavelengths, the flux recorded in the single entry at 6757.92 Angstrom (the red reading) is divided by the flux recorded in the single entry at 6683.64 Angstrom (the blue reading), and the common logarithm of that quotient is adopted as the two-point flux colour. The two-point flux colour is -0.03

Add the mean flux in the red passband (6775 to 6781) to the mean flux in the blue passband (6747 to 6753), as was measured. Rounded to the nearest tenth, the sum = 58.0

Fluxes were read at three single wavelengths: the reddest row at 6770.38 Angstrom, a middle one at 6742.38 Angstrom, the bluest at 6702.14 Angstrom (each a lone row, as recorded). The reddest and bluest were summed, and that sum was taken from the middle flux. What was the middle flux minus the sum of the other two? -29.6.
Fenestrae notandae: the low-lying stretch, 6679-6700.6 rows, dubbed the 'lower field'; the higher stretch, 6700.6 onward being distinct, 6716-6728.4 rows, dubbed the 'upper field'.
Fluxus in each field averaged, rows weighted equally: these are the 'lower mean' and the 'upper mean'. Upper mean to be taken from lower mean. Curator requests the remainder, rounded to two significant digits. -10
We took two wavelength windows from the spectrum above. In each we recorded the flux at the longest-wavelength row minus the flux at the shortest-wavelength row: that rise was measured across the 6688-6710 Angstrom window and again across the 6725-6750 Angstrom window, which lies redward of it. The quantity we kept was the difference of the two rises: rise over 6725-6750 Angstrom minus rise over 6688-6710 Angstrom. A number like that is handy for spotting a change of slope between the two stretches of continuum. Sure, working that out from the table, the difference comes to -13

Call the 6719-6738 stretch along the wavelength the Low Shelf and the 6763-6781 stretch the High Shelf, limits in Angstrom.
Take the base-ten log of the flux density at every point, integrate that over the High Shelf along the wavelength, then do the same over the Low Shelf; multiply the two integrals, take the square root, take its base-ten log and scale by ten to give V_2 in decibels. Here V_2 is 14.5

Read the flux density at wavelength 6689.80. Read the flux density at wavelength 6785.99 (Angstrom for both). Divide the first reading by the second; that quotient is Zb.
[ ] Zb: 1.0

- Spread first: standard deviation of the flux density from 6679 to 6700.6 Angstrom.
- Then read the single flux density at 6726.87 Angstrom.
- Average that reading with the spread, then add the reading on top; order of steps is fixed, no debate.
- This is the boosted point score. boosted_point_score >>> 59.5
